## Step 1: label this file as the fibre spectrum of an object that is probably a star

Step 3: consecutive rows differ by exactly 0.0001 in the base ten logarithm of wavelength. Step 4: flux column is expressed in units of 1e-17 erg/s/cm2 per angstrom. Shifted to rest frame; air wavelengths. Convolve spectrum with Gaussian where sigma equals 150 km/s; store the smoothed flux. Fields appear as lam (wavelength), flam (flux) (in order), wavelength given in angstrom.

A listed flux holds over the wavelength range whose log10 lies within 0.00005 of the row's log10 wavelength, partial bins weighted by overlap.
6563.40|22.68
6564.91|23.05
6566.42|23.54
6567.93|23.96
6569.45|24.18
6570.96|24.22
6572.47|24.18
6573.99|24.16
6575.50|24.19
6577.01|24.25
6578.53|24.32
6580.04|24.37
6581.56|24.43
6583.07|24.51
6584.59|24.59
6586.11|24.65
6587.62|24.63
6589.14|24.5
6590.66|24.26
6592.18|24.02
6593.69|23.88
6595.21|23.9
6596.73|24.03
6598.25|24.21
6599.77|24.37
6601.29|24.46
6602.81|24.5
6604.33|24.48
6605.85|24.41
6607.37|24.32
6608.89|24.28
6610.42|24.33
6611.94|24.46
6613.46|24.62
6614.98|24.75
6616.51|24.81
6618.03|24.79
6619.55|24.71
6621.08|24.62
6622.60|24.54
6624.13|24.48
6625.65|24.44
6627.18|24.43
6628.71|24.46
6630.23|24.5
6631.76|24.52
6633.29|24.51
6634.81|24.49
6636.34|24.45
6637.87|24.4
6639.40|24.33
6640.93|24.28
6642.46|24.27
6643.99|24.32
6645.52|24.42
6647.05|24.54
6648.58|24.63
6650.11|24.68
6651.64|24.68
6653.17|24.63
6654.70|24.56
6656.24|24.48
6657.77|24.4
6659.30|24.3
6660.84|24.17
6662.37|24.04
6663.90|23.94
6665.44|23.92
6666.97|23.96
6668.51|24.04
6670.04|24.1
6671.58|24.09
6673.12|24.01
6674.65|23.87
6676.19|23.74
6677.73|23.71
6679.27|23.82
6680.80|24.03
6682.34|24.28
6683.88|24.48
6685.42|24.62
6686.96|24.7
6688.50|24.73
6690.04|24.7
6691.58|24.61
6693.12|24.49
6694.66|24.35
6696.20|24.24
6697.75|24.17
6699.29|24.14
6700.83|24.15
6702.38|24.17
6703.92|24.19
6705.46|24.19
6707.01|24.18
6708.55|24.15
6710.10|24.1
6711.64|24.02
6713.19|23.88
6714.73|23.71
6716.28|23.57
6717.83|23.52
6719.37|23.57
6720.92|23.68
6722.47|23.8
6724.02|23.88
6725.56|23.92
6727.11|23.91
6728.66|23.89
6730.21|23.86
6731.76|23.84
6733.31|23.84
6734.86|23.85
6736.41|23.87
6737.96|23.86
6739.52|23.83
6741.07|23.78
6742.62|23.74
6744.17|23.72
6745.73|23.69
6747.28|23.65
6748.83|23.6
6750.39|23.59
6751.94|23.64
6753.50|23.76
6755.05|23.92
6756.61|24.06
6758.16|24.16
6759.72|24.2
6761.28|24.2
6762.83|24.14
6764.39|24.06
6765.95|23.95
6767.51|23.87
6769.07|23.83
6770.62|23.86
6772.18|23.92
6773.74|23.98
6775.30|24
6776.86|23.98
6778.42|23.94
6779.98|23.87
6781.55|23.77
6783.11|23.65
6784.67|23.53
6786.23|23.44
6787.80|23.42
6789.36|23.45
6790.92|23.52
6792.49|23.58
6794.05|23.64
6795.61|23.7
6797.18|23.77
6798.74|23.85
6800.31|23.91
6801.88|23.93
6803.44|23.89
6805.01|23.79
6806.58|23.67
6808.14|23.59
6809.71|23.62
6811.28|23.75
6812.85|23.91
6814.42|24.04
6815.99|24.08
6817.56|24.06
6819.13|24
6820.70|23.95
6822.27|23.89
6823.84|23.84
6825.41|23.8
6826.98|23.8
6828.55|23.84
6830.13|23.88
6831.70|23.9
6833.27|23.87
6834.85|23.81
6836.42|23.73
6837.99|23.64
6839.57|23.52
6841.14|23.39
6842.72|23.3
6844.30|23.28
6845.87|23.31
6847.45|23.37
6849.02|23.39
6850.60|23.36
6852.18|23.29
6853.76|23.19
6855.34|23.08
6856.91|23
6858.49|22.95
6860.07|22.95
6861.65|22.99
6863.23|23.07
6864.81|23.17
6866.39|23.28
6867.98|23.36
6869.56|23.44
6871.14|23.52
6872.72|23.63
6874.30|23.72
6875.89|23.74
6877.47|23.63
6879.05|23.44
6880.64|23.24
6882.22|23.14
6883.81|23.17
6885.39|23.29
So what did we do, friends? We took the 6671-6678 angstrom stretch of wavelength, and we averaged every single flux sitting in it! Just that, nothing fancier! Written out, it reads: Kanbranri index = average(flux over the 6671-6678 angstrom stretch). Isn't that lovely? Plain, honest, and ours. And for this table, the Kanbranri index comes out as 23.9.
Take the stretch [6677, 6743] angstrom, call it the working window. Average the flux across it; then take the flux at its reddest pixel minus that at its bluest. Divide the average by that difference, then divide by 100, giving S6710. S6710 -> 8.0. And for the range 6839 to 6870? -2.9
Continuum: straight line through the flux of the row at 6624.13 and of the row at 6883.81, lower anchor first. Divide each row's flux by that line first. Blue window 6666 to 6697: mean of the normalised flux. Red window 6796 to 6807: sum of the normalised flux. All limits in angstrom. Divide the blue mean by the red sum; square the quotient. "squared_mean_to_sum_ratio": 0.020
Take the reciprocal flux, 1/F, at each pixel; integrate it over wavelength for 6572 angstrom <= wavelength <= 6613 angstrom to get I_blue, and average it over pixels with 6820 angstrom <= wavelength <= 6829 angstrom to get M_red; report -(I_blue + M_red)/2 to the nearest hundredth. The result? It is -0.86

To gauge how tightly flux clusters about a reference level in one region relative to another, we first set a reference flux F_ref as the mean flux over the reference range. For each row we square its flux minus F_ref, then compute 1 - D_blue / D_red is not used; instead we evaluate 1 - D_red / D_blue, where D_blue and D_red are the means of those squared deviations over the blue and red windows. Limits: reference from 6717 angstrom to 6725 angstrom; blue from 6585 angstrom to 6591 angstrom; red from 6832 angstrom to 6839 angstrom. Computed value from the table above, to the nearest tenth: 1.0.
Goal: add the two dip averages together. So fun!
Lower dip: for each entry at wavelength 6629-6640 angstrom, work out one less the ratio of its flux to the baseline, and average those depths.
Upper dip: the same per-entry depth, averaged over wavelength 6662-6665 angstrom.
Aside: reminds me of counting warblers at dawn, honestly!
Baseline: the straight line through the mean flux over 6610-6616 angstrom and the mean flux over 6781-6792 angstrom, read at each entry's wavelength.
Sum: 0.01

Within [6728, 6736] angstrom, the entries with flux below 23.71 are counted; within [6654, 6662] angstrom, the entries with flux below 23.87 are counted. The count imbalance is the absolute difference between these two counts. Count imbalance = 0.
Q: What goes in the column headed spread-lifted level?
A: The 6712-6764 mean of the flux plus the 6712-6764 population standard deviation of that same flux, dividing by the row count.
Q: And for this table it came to 24.0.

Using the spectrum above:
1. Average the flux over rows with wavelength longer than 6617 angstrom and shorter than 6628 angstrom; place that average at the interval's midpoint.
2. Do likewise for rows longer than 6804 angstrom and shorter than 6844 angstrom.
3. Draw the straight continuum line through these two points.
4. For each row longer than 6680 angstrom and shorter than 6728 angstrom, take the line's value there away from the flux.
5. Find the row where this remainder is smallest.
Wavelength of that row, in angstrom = 6717.83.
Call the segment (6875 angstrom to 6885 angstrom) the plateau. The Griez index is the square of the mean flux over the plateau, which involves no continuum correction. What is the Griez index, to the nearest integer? 547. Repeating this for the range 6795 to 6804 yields 568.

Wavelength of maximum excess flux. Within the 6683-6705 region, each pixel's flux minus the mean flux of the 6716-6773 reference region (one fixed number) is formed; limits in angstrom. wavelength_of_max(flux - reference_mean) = 6688.50 angstrom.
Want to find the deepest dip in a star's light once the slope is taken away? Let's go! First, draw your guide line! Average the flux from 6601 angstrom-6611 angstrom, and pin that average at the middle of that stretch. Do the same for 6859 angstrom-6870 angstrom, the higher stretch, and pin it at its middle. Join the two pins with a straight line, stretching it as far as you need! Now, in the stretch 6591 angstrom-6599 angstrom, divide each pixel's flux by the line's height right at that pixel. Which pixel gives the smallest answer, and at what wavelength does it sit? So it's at 6593.69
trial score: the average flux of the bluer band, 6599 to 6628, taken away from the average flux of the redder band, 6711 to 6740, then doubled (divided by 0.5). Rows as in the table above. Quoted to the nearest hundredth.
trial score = -1.42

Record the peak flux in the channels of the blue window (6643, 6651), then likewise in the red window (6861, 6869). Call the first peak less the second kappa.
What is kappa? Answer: 1.3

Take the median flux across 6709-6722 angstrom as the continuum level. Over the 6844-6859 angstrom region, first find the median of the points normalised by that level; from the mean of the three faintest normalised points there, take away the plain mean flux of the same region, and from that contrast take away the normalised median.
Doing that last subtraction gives -23.2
